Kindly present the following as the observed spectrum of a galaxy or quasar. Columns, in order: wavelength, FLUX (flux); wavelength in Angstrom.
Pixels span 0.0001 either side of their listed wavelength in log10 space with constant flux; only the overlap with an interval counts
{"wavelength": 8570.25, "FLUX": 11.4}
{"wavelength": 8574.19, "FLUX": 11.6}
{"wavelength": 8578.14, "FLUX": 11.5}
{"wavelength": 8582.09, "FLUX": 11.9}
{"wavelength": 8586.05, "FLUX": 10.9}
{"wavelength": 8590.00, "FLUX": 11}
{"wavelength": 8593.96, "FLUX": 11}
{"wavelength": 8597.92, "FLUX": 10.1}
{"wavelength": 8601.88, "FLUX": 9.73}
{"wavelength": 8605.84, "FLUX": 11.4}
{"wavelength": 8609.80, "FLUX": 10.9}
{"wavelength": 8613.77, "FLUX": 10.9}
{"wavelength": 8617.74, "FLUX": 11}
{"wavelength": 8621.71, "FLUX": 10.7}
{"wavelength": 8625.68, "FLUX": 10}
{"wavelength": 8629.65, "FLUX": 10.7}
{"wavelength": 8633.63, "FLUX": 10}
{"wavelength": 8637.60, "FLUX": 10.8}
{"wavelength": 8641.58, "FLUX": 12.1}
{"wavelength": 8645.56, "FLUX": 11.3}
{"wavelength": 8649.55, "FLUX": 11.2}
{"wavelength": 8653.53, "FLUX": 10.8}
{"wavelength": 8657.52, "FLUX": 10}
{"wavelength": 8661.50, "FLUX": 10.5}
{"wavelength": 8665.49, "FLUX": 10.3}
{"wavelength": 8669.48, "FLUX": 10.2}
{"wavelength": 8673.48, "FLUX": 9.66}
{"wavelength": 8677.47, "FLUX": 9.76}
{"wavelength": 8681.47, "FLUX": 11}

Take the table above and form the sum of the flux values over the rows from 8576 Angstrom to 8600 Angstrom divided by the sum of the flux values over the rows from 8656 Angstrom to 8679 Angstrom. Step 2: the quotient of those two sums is 1.10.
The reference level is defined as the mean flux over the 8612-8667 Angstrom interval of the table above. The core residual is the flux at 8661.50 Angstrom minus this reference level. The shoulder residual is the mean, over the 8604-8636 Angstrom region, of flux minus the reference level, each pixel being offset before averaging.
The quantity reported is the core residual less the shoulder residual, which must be -0.20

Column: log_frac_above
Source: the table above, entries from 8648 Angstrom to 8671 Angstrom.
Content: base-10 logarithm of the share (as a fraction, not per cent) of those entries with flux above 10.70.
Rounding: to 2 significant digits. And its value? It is -0.48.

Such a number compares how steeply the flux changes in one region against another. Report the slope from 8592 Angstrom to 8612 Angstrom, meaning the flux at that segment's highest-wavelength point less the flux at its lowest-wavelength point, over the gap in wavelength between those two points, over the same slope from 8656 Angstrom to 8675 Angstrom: 0.30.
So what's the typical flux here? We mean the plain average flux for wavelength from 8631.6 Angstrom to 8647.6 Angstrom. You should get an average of 11.05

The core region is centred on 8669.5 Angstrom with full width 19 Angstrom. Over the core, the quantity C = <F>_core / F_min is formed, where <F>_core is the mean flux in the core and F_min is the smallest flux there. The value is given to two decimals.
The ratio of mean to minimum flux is 1.04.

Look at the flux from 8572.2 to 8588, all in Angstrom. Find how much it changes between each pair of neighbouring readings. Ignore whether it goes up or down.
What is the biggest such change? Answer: 1.0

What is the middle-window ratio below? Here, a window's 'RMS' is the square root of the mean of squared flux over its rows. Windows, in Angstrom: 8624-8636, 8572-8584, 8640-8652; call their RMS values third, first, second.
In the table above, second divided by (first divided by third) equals 10.1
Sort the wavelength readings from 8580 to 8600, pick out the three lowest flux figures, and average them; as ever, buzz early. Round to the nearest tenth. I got 10.7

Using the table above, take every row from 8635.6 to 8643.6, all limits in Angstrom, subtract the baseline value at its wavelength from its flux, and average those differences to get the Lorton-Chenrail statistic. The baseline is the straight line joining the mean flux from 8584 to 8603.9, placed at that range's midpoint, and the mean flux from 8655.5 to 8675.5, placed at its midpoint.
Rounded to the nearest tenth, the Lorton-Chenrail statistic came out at 1.2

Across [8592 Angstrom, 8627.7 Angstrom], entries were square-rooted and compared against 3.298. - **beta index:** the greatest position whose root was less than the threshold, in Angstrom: 8625.68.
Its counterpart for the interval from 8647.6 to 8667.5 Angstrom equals 8665.49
